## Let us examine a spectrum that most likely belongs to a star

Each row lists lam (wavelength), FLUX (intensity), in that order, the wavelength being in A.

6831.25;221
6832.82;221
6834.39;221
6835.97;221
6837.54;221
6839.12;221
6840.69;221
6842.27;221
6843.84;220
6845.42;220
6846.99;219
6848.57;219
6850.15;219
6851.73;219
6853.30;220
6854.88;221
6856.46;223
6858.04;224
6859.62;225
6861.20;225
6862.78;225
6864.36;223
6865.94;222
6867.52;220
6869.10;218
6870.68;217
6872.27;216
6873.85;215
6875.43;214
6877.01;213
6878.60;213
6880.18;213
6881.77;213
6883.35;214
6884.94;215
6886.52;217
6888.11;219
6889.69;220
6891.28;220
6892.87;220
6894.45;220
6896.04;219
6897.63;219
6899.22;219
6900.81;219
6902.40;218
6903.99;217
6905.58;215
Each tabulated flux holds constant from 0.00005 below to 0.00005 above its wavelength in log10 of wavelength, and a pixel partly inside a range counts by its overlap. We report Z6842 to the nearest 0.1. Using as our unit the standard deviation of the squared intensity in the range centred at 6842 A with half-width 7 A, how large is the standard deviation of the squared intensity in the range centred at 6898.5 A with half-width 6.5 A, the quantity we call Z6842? 1.1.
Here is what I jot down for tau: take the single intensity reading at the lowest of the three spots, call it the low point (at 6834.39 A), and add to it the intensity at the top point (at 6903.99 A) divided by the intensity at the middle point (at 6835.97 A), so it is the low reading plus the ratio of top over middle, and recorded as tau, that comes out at 222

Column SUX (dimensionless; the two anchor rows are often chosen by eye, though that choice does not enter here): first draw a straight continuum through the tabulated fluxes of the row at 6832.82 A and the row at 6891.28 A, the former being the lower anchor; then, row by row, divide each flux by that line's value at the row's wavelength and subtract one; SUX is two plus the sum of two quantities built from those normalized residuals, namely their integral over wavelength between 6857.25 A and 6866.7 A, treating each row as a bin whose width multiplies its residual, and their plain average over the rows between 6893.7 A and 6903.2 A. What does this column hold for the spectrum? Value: 2.15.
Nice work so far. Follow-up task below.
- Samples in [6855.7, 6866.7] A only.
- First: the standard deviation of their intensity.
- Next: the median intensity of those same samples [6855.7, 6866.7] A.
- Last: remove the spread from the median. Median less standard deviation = 223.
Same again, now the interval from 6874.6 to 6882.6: 213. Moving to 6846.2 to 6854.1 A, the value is 219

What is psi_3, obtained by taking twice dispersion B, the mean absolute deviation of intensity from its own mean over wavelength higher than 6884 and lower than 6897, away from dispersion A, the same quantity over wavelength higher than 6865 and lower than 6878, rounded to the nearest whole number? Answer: 0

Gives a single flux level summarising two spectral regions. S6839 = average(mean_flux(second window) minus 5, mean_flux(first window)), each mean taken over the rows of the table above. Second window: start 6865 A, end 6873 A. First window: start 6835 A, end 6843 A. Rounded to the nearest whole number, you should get 217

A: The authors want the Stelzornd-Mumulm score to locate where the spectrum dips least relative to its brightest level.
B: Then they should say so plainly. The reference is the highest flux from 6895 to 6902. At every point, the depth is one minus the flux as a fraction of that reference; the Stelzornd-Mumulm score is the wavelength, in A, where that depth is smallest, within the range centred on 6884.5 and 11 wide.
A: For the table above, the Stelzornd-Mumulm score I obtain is 6889.69 A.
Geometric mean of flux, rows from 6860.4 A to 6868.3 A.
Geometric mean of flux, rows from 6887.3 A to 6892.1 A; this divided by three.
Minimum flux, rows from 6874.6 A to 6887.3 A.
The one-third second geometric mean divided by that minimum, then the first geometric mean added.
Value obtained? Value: 223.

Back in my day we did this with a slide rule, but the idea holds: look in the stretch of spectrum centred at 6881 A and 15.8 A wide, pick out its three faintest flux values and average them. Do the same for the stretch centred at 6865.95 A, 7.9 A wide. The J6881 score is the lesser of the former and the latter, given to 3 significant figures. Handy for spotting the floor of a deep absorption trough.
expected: 213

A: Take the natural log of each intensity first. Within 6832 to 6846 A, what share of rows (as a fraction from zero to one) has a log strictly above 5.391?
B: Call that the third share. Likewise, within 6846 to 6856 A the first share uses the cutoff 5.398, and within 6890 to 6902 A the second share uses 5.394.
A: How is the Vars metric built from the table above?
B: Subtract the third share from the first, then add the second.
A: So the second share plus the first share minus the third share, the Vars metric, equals -0.83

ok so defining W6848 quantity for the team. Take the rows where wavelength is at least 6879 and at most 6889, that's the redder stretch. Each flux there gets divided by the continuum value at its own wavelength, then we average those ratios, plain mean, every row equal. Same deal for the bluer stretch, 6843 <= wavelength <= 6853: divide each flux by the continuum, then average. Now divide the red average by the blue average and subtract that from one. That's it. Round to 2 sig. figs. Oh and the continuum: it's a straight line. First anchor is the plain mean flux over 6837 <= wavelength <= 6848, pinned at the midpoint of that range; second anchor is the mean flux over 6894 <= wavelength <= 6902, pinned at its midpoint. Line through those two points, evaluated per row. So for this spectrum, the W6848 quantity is 0.015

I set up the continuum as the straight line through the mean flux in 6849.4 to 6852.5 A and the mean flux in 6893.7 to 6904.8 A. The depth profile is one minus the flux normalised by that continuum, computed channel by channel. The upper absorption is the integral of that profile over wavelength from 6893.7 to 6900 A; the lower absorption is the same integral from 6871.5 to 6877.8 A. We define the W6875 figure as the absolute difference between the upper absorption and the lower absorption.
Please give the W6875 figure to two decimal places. 0.14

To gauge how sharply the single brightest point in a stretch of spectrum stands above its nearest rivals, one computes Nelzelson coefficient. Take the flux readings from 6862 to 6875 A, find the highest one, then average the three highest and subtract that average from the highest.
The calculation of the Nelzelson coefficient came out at 1.7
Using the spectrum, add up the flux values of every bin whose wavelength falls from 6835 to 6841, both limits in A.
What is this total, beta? 884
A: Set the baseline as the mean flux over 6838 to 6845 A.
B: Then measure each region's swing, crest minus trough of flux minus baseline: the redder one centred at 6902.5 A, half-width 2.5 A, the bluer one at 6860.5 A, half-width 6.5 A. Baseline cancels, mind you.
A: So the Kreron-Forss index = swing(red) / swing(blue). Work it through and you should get 0.5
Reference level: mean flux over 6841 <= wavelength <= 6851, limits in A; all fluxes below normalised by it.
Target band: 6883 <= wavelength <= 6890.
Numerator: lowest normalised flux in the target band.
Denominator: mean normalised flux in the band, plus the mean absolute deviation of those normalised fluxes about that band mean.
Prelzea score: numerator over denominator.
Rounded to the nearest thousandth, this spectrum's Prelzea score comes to 0.977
